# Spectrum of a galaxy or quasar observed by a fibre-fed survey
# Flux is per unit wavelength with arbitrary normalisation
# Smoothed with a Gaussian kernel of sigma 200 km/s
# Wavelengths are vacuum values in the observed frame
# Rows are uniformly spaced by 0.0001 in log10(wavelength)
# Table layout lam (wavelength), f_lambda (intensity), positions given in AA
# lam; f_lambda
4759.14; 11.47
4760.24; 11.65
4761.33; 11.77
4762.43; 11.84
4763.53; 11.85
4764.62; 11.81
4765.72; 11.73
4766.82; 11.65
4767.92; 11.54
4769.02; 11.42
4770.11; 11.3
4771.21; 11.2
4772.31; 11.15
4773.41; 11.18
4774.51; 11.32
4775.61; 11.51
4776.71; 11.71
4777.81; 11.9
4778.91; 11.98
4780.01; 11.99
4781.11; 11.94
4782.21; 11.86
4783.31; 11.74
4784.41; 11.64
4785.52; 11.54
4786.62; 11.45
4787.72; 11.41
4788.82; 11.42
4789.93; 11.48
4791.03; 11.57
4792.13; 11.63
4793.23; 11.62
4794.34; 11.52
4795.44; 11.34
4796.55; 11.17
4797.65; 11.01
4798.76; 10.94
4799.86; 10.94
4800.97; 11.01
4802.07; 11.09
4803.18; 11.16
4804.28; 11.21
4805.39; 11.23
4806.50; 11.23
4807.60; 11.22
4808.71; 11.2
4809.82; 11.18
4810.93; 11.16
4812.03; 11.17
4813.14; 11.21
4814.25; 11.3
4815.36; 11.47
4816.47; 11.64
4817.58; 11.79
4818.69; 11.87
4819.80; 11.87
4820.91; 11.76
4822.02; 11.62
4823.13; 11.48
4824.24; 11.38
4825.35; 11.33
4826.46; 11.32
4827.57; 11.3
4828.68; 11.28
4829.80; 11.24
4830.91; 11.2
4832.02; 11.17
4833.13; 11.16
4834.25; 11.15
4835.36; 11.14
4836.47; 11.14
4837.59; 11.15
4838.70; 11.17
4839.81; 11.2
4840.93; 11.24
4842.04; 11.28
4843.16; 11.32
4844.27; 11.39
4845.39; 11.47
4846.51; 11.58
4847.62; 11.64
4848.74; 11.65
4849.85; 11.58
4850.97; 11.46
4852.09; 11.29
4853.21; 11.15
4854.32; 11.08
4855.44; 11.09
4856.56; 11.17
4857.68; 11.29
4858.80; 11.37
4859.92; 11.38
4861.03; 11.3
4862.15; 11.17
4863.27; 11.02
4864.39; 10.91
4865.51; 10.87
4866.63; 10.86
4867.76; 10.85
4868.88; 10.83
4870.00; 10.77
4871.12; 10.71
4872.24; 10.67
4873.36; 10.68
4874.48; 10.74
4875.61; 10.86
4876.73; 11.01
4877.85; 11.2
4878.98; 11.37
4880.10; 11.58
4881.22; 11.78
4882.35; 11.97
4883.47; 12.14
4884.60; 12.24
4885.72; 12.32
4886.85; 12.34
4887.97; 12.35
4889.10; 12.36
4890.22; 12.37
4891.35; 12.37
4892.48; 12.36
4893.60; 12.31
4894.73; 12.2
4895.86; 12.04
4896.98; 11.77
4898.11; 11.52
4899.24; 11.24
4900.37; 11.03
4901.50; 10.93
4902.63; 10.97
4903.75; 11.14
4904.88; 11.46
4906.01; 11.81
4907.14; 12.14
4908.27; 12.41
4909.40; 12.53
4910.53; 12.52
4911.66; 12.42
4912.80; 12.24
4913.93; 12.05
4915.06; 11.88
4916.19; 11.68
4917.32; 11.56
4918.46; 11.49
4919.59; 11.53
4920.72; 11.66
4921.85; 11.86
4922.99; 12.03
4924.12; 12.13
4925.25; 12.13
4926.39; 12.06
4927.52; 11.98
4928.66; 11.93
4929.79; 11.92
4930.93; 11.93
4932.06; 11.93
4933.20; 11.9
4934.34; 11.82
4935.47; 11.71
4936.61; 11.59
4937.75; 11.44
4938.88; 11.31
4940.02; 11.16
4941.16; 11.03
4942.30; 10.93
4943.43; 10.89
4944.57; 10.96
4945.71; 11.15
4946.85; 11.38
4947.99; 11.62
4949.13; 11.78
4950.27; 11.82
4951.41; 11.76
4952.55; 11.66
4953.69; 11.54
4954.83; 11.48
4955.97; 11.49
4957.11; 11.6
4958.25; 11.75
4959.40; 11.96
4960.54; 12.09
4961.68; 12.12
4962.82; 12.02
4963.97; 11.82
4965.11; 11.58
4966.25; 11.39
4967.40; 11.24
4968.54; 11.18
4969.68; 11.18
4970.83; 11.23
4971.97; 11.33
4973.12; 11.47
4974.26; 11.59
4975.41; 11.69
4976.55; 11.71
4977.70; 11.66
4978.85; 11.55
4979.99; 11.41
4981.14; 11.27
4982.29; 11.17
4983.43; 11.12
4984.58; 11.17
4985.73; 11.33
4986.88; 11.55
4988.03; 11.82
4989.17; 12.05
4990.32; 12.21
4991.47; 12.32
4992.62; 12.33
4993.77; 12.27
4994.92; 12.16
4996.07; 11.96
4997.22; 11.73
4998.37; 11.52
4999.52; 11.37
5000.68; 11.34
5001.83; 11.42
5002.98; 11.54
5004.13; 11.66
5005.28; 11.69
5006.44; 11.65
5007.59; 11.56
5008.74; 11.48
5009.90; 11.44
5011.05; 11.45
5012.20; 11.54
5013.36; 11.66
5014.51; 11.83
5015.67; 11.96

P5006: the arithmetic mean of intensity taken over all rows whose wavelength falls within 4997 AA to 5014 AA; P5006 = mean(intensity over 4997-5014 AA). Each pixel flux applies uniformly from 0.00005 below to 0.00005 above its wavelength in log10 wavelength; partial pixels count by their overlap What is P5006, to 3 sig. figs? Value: 11.5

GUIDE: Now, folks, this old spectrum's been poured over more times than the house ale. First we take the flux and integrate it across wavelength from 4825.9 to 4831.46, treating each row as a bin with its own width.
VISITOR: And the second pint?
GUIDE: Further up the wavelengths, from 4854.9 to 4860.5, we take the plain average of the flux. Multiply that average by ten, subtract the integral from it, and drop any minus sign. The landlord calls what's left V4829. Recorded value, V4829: 50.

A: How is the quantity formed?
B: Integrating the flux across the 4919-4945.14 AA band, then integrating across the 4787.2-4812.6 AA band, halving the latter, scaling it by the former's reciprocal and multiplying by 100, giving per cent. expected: 47.0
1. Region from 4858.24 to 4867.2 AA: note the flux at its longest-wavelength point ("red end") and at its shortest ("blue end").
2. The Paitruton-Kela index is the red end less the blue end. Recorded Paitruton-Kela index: -0.51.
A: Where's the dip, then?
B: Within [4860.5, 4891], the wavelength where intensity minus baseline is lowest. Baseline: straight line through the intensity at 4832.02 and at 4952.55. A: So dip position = 4872.24 AA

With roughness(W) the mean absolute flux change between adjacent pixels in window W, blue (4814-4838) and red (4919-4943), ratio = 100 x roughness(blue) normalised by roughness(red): 69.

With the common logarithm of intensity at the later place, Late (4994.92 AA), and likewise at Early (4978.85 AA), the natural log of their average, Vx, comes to 0.071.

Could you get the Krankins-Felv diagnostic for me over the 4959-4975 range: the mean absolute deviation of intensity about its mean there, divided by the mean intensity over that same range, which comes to 0.026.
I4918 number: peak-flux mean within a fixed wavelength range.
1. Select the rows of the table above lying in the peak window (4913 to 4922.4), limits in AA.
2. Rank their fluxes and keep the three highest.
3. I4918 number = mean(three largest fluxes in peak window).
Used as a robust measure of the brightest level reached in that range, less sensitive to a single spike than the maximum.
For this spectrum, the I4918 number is 11.9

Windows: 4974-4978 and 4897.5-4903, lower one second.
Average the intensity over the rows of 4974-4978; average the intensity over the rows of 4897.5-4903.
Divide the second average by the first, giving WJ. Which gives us 0.955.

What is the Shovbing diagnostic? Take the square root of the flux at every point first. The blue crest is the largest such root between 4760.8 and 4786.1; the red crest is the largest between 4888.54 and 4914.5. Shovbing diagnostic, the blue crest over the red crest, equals 0.98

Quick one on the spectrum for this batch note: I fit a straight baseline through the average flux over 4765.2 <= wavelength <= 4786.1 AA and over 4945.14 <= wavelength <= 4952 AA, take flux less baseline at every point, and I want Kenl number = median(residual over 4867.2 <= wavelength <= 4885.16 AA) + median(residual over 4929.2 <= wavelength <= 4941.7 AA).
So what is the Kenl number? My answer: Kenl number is -0.5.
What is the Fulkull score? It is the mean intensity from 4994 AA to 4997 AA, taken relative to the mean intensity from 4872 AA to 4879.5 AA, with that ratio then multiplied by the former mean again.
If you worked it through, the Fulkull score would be 13.3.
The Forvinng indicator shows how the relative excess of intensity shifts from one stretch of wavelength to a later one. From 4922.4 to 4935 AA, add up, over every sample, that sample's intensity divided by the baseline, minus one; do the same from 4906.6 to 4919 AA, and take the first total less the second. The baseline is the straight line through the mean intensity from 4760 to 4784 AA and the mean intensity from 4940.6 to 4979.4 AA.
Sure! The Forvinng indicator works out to -0.1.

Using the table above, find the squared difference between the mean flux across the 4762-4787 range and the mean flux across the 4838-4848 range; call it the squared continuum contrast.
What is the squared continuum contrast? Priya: 0.065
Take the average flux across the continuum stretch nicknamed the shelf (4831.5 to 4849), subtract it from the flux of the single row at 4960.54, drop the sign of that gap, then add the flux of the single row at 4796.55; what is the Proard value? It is 12.0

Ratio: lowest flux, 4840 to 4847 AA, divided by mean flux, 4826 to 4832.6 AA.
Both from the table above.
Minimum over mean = 1.00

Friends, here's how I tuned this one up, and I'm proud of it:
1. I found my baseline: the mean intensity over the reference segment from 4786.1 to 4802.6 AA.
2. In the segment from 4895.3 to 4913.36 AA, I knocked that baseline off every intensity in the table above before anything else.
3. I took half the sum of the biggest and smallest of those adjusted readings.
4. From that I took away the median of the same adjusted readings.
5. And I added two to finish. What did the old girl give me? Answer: 1.94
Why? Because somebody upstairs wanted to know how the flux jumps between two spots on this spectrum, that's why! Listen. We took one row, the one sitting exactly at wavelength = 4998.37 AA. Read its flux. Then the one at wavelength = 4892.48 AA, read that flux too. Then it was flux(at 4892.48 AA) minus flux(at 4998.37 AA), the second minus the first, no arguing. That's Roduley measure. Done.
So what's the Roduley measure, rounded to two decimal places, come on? 0.84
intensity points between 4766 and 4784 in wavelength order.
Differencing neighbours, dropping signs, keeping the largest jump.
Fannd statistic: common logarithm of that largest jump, -0.70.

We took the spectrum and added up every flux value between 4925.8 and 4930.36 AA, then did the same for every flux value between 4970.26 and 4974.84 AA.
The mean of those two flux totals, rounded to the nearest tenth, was 46.8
